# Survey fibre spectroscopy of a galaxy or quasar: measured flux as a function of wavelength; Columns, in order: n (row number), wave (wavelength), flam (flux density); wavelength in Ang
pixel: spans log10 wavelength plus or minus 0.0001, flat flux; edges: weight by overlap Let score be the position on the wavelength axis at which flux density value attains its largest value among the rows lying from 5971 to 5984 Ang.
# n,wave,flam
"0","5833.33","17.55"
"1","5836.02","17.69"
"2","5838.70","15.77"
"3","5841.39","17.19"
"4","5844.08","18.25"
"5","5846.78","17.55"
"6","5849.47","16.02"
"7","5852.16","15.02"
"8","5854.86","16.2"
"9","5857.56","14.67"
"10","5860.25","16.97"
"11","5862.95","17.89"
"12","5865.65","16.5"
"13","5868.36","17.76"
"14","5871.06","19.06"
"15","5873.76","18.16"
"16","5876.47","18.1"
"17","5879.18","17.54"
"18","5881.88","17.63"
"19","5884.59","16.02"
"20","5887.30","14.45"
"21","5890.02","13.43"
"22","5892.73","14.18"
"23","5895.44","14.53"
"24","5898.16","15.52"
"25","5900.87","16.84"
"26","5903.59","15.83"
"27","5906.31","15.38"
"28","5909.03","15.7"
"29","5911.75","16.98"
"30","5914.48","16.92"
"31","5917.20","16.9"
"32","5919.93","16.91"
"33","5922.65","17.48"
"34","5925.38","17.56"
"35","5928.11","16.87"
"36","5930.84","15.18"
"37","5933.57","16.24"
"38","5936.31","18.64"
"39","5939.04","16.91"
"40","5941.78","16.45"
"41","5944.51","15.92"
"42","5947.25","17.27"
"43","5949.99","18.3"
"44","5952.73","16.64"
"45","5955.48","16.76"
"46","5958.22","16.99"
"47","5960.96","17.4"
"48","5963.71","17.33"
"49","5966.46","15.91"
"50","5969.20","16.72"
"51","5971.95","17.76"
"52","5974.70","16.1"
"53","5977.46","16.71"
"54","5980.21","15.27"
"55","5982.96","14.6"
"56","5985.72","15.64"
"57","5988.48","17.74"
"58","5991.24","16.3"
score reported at 5971.95 Ang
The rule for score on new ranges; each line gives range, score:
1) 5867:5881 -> 5871.06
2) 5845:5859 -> 5846.78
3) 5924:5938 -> 5936.31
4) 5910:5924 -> 5922.65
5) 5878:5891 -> 5881.88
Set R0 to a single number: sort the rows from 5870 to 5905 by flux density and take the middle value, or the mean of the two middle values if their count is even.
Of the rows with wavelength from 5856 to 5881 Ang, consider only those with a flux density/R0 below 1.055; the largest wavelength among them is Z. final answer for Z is 5865.65 Ang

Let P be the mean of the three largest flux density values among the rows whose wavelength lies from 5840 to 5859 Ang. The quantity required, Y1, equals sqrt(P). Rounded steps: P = 17.7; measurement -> 4.20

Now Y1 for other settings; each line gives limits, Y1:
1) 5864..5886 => 4.29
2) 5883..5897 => 3.87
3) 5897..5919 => 4.12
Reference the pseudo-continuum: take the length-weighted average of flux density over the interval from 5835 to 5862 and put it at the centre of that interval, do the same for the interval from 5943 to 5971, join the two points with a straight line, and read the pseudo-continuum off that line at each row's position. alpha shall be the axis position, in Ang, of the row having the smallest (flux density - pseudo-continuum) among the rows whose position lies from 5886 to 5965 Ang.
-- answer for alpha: 5890.02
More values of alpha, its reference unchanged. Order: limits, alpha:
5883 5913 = 5890.02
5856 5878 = 5857.56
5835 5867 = 5857.56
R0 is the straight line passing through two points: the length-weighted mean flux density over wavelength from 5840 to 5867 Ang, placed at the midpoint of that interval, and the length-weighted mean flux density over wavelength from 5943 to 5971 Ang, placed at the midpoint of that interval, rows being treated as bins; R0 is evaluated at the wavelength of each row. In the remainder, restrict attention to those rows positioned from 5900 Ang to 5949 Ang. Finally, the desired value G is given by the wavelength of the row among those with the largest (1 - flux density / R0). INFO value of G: 5930.84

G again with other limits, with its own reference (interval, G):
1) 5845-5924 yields 5890.02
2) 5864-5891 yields 5890.02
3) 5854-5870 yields 5857.56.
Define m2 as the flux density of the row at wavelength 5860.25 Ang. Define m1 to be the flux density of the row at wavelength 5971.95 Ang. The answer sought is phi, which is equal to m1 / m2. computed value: 1.05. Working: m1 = 17.76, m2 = 16.97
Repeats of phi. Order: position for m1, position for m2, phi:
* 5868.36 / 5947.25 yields 1.03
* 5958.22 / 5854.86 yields 1.05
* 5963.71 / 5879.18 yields 0.99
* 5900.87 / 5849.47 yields 1.05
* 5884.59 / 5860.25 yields 0.94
